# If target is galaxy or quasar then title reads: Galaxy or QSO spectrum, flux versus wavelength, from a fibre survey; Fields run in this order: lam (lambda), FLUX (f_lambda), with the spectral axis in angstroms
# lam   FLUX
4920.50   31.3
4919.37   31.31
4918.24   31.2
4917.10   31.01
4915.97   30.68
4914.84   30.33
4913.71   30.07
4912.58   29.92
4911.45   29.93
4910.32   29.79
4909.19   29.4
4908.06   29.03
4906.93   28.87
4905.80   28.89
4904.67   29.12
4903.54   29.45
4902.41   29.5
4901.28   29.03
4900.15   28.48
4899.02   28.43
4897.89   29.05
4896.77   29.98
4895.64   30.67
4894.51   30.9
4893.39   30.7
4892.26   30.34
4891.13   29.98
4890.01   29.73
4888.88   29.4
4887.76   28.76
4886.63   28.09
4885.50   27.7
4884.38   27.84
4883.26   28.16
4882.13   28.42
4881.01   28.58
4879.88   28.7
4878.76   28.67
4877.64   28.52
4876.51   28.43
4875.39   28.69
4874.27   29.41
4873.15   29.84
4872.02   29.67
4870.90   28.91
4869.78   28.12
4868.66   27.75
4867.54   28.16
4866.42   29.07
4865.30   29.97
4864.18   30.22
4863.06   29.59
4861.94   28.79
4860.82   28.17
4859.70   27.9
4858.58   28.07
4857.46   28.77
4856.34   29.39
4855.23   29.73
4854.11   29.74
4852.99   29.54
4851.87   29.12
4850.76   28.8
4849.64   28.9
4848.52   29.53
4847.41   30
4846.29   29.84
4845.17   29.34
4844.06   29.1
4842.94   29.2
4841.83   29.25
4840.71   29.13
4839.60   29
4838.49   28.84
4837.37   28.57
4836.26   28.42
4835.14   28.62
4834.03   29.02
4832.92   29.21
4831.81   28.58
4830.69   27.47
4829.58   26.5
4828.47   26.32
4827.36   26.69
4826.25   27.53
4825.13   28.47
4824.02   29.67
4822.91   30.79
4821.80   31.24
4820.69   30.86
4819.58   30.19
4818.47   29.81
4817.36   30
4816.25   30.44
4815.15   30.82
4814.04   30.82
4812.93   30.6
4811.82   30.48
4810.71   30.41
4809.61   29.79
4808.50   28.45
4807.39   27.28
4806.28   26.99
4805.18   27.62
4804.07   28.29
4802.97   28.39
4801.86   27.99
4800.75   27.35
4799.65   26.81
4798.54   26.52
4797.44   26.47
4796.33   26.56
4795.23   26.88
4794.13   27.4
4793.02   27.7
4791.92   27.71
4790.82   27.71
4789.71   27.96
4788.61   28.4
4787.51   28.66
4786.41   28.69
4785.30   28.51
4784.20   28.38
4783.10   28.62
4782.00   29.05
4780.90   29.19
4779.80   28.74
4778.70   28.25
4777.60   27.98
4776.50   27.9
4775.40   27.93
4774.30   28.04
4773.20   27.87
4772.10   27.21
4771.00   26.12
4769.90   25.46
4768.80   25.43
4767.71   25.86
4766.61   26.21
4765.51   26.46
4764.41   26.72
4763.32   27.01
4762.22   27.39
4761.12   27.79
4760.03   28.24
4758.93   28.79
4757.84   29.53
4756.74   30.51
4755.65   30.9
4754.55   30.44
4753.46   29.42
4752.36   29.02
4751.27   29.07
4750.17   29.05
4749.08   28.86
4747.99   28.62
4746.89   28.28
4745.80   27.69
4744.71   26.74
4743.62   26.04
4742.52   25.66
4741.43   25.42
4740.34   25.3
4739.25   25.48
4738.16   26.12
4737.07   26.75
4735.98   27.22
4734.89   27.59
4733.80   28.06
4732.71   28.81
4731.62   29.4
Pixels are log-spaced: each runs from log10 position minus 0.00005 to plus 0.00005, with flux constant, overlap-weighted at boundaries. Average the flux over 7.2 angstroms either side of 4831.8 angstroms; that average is 28.0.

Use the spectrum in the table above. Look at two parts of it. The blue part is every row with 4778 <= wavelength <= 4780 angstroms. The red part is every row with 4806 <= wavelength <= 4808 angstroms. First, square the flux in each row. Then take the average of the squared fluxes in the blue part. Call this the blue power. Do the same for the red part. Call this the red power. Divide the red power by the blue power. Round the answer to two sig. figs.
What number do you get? 0.91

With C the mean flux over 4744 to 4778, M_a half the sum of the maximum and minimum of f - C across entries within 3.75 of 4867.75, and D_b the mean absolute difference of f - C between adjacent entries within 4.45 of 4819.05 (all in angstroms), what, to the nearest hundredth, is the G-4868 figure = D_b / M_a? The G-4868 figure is 0.40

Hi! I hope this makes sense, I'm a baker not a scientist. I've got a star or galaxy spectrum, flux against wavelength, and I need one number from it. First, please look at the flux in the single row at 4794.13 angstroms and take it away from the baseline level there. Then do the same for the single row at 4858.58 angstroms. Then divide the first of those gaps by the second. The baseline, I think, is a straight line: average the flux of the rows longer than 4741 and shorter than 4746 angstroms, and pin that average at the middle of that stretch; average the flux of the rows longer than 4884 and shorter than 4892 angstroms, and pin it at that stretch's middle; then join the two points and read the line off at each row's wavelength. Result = -1.0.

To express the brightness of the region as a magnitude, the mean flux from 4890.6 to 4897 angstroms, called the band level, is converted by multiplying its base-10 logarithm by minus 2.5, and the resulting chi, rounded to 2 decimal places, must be -3.71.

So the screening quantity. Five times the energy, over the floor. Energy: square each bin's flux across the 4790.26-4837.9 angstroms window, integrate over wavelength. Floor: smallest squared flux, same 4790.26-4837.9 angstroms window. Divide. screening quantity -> 281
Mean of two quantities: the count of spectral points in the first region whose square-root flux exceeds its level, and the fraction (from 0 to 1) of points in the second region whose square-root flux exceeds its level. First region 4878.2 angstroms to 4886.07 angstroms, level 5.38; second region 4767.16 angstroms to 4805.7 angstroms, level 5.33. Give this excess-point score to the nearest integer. 0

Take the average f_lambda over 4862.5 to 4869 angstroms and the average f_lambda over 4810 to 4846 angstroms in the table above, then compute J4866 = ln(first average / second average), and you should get 0.00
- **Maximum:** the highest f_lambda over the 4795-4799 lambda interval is 26.88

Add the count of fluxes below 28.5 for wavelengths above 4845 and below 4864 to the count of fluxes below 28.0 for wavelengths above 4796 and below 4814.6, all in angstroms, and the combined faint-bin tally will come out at 12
